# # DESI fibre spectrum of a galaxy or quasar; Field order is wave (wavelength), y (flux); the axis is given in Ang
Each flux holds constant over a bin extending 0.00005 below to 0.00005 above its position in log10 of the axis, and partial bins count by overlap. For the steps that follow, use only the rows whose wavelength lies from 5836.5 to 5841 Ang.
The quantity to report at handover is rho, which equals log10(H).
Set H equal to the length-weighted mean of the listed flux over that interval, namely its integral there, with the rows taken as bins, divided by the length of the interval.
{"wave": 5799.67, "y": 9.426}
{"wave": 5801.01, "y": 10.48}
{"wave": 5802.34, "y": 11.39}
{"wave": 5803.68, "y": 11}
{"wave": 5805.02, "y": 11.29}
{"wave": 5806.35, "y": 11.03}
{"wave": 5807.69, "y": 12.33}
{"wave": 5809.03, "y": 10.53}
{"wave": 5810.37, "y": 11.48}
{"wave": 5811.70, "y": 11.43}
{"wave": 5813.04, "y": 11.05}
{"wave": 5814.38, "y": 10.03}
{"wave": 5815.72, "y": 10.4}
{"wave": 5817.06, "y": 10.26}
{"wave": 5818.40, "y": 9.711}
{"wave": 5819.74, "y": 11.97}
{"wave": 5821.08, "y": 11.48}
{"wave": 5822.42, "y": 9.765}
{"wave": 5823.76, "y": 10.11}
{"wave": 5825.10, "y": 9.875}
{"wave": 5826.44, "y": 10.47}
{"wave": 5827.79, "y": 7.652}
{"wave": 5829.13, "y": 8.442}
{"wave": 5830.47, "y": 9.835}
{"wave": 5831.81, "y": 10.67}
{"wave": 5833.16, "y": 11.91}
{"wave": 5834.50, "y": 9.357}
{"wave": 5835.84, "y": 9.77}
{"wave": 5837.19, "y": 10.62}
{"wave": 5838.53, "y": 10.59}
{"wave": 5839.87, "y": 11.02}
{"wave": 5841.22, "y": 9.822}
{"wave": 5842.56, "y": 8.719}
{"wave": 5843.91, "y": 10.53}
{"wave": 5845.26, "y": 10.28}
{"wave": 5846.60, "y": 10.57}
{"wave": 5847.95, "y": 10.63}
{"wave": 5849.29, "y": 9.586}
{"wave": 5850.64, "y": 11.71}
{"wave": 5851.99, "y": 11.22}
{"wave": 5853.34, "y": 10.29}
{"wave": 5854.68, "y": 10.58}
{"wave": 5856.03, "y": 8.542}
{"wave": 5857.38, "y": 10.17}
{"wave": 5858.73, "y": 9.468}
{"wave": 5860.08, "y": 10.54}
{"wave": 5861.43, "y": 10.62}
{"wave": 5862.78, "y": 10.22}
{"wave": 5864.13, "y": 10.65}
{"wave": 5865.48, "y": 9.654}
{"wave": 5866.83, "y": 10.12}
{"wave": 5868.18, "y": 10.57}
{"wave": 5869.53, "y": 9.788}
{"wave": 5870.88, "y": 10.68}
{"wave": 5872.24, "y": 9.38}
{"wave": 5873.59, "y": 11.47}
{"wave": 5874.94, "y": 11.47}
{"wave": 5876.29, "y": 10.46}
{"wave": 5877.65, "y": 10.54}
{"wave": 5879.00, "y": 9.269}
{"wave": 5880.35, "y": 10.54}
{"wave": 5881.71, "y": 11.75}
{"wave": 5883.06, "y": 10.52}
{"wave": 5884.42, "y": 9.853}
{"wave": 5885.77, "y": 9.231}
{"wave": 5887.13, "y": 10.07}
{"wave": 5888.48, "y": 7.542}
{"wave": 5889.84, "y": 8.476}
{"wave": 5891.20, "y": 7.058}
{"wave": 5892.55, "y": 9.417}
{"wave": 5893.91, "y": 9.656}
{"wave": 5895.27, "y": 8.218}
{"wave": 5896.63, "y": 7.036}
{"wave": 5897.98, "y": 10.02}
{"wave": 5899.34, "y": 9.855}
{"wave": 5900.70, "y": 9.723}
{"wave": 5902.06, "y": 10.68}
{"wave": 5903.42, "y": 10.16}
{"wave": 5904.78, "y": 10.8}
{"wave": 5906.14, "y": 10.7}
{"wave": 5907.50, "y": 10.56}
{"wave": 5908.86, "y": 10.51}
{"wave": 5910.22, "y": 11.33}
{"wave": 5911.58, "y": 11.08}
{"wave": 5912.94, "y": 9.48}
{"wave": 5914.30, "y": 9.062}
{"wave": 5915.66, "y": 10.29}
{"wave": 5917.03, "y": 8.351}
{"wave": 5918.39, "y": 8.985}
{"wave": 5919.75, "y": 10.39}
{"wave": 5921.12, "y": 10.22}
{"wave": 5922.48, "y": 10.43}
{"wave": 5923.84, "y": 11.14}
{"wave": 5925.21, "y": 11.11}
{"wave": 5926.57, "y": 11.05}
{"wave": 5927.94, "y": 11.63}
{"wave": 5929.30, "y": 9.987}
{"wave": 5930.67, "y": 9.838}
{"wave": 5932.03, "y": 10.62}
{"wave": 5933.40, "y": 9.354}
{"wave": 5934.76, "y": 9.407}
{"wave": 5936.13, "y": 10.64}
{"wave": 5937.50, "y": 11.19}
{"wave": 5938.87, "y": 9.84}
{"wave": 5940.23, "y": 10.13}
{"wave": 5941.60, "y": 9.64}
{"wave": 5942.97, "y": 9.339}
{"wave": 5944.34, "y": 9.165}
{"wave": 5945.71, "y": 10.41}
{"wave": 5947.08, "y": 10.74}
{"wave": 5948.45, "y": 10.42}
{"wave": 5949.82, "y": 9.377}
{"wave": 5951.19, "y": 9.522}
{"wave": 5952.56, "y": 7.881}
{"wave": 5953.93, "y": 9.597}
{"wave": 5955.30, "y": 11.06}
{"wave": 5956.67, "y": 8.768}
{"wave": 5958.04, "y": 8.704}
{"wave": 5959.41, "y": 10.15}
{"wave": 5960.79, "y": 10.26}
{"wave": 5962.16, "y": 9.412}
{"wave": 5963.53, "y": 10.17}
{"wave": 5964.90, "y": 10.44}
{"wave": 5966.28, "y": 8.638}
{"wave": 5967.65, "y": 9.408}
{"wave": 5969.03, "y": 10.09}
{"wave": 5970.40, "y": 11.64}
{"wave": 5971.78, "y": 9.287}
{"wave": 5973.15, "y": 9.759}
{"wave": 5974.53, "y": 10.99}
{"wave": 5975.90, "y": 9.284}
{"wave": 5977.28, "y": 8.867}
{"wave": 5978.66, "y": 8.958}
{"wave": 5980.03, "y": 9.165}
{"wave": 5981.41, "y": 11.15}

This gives 1.03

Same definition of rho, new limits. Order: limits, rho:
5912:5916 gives 0.99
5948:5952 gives 0.99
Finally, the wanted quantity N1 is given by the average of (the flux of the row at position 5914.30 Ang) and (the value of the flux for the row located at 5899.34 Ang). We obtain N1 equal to 9.5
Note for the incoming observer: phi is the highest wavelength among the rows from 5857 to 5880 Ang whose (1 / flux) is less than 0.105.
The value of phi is 5877.65 Ang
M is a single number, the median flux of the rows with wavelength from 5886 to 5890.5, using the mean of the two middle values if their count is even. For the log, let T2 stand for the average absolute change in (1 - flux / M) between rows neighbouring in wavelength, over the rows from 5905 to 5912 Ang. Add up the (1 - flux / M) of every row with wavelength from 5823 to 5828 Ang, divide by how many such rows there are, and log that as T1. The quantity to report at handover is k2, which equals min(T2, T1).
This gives -0.12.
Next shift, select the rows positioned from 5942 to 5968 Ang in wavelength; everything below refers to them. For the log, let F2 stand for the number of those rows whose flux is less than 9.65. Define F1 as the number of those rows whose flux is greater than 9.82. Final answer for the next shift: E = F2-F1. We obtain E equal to 3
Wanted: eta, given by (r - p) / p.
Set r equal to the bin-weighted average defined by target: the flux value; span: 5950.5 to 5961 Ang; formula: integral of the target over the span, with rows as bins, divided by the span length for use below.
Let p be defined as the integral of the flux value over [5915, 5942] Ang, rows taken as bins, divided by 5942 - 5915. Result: -0.07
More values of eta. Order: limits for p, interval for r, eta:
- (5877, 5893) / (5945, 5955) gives 0.02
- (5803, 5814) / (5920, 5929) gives -0.03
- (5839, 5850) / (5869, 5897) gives -0.05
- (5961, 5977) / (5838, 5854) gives 0.05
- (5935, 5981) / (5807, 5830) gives 0.06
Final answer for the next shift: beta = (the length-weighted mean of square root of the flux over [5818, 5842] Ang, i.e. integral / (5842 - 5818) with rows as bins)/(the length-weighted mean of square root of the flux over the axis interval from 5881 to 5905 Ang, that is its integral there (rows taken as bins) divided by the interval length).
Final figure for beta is 1.04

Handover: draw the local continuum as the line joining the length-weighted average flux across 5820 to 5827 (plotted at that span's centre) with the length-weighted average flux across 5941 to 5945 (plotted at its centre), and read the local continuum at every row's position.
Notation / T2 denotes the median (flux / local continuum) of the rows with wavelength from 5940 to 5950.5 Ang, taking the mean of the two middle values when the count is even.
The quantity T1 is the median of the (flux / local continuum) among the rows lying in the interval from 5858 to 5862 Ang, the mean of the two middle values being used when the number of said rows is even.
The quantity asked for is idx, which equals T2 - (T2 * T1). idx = -0.045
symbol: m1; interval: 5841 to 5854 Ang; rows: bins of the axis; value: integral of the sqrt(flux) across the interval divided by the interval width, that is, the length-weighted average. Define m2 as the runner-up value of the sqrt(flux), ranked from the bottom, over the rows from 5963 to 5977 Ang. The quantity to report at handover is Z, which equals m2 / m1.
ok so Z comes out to 0.95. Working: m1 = 3.21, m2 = 3.05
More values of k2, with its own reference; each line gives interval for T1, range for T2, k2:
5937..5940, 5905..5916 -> -0.24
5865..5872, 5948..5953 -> -0.20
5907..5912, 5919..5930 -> -0.28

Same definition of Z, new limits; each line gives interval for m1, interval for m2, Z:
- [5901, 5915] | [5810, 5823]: 0.97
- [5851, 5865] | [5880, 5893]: 0.86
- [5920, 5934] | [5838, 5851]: 0.95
